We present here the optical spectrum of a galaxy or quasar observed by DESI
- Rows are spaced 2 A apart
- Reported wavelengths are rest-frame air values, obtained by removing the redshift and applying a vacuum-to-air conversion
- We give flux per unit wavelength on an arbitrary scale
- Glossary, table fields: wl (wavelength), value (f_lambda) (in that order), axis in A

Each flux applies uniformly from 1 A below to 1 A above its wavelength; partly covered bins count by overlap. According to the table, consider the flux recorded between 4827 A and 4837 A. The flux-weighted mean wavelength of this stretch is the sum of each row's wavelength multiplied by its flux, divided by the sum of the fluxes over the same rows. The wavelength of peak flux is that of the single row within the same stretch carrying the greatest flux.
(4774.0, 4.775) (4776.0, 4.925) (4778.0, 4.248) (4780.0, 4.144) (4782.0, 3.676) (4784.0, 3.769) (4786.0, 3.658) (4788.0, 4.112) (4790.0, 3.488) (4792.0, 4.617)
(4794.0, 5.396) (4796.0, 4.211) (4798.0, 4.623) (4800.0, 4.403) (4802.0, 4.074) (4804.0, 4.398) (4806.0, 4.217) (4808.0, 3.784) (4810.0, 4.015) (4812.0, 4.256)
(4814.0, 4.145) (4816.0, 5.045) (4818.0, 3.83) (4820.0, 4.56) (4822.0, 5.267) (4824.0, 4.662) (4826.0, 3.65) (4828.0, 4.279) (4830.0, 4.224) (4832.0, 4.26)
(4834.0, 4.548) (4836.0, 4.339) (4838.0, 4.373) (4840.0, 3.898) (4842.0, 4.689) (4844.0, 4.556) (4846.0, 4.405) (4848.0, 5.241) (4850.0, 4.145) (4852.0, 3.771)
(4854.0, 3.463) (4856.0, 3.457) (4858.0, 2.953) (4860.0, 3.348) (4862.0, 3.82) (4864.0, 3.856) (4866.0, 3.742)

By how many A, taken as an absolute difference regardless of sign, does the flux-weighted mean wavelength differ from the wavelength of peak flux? 2.0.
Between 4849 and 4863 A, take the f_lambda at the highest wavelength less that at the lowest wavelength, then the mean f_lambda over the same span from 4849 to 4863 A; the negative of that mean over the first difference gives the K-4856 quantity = 11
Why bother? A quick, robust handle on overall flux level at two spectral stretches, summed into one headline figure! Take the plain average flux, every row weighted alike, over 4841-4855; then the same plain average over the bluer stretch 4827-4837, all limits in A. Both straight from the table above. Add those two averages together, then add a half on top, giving 9.15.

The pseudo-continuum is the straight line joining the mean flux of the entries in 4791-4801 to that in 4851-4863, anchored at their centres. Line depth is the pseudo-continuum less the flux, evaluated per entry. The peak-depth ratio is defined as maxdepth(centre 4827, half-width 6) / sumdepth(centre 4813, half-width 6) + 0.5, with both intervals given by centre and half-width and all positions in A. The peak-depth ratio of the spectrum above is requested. 0.99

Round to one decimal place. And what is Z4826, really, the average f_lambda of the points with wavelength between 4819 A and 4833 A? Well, 4.4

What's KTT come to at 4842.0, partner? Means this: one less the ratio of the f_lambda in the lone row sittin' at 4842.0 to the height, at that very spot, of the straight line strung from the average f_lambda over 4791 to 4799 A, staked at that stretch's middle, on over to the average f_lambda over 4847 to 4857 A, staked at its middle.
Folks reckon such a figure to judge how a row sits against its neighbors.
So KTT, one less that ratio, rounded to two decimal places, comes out -0.13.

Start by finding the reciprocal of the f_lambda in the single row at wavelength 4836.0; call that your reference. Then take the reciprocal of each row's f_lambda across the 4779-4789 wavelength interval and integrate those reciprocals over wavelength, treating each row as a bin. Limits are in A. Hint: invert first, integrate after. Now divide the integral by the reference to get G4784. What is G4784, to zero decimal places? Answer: 11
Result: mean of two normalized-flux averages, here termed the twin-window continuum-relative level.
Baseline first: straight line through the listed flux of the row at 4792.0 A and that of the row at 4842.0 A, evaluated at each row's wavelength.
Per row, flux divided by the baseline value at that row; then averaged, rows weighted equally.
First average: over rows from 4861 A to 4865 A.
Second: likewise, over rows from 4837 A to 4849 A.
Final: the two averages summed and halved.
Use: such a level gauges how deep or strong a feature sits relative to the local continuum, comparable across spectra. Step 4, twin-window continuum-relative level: 0.89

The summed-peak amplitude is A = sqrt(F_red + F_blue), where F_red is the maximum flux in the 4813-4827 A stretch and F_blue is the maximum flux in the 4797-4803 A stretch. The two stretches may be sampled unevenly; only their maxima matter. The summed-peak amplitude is 3.14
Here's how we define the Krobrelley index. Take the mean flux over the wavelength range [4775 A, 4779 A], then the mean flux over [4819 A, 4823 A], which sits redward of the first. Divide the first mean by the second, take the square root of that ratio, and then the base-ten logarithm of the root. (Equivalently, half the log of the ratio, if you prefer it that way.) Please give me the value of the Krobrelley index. -0.015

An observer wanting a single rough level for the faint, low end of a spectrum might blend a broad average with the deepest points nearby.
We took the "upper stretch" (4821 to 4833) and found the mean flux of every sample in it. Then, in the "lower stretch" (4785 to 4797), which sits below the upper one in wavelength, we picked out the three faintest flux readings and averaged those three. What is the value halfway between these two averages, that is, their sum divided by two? 4.07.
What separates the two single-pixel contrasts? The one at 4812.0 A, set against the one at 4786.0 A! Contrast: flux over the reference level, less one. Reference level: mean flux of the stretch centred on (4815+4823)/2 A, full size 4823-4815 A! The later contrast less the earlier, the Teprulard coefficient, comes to 0.13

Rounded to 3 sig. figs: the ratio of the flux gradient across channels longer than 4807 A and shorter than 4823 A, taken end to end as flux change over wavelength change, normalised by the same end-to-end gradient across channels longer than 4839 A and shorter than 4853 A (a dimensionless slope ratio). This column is -10.0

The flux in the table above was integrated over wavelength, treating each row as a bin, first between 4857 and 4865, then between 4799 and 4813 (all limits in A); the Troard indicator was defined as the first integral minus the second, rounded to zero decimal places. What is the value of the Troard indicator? -30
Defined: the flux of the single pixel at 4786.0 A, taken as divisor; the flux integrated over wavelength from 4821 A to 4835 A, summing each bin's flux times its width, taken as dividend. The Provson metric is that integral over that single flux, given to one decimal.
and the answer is 16.9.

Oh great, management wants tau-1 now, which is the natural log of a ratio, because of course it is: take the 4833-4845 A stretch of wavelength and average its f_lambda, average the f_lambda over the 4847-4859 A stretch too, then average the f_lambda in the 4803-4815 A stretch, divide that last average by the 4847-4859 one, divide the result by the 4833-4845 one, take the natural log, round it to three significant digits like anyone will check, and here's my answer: -1.41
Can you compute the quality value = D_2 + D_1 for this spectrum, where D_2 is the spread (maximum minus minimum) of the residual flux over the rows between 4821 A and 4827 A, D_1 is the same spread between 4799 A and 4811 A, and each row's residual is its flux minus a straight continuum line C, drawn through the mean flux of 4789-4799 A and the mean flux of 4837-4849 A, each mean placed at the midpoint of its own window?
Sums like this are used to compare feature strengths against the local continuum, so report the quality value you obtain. 2.3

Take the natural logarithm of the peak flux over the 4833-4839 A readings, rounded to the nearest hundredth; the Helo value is 1.51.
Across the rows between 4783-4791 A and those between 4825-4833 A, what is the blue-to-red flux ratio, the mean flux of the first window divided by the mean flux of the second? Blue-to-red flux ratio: 0.92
